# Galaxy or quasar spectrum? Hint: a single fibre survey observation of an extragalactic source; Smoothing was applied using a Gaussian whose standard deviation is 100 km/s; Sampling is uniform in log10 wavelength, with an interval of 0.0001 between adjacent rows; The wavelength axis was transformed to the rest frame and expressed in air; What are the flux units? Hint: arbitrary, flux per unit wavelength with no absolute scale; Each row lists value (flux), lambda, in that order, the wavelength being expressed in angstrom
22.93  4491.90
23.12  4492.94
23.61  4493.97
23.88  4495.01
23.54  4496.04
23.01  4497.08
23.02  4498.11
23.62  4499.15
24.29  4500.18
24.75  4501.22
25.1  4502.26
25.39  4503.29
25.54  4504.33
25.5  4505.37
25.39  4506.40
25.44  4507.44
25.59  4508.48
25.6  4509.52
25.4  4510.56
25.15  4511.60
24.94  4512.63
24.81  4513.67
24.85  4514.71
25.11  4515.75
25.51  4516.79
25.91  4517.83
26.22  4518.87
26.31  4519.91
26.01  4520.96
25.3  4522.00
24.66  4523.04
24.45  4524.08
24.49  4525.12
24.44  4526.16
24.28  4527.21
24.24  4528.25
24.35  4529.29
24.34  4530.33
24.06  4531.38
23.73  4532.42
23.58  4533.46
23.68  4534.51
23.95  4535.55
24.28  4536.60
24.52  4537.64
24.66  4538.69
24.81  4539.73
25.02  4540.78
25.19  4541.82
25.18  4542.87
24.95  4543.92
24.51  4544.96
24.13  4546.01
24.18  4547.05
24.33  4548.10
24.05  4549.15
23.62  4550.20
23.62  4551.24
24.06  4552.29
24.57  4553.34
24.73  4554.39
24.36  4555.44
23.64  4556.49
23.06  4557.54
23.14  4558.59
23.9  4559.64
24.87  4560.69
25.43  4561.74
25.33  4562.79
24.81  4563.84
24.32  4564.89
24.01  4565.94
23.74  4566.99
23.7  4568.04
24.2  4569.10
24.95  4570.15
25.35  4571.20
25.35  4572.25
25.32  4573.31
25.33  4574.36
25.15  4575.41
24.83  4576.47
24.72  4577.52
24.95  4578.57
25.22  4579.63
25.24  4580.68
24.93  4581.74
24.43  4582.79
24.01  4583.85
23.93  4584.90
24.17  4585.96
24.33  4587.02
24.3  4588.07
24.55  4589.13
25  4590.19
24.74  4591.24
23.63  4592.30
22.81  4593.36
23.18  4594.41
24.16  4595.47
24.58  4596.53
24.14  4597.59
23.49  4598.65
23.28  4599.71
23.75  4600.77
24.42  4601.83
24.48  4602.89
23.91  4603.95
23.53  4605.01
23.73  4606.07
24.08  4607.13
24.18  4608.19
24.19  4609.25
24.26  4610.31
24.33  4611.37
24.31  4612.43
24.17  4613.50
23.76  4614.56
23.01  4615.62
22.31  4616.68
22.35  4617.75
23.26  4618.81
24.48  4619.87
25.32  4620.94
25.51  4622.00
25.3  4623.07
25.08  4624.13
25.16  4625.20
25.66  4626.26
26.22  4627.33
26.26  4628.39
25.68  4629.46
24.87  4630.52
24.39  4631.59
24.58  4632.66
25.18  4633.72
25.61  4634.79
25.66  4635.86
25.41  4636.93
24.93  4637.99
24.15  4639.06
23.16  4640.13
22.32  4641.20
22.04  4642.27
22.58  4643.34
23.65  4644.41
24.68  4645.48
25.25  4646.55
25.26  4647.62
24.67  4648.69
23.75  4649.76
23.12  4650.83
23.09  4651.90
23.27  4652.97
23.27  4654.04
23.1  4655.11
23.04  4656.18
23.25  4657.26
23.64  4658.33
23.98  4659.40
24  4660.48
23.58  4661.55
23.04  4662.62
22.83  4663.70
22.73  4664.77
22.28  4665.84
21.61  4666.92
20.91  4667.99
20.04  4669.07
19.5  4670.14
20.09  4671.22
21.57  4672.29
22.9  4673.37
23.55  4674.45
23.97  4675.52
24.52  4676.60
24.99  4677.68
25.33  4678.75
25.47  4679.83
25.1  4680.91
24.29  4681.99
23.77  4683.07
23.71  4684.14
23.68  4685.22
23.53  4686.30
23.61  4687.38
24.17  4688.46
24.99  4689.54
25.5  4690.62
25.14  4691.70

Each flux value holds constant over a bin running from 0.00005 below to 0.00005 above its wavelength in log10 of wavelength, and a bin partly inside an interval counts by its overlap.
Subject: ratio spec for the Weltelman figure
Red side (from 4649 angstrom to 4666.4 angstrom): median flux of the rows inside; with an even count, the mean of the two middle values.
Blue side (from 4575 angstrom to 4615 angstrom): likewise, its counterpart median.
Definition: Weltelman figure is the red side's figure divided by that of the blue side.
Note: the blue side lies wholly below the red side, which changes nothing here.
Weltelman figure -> 0.96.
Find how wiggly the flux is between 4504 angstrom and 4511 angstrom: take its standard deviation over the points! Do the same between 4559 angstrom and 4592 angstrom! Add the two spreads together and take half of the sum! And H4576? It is 0.31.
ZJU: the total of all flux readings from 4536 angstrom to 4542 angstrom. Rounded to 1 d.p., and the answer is 148.5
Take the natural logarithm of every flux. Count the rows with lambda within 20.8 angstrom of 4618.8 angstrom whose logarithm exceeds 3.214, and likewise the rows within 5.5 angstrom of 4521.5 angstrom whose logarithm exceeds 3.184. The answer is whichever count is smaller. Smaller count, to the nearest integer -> 10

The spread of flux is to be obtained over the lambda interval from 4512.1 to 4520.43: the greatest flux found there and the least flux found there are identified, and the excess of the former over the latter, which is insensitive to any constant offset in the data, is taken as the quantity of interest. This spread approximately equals 1.50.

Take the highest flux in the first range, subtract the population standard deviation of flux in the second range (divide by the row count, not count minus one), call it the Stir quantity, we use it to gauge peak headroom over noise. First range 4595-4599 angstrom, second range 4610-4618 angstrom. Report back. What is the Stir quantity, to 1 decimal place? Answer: 23.8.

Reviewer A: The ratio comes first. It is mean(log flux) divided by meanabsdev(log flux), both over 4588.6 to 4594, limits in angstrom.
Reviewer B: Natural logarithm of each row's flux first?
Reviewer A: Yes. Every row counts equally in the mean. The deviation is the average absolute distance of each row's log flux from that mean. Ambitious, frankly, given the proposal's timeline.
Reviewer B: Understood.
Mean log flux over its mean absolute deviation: 103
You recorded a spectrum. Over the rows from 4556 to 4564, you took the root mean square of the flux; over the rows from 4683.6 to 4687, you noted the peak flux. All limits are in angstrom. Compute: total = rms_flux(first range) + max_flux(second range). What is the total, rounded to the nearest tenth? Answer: 48.0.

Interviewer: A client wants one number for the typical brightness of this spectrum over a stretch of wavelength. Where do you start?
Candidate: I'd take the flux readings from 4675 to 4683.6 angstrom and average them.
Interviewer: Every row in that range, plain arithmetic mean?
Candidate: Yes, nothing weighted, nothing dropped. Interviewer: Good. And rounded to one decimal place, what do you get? 24.7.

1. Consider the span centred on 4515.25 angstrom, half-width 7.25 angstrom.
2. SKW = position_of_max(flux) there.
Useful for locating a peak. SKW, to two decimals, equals 4519.91 angstrom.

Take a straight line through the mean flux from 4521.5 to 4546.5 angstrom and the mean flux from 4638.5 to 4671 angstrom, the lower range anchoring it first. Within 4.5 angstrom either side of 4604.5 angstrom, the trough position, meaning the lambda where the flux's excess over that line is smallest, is 4605.01 angstrom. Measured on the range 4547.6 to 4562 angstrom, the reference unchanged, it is 4557.54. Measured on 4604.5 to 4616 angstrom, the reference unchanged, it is 4615.62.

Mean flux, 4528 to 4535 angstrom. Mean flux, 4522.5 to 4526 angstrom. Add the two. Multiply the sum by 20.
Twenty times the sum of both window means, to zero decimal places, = 971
